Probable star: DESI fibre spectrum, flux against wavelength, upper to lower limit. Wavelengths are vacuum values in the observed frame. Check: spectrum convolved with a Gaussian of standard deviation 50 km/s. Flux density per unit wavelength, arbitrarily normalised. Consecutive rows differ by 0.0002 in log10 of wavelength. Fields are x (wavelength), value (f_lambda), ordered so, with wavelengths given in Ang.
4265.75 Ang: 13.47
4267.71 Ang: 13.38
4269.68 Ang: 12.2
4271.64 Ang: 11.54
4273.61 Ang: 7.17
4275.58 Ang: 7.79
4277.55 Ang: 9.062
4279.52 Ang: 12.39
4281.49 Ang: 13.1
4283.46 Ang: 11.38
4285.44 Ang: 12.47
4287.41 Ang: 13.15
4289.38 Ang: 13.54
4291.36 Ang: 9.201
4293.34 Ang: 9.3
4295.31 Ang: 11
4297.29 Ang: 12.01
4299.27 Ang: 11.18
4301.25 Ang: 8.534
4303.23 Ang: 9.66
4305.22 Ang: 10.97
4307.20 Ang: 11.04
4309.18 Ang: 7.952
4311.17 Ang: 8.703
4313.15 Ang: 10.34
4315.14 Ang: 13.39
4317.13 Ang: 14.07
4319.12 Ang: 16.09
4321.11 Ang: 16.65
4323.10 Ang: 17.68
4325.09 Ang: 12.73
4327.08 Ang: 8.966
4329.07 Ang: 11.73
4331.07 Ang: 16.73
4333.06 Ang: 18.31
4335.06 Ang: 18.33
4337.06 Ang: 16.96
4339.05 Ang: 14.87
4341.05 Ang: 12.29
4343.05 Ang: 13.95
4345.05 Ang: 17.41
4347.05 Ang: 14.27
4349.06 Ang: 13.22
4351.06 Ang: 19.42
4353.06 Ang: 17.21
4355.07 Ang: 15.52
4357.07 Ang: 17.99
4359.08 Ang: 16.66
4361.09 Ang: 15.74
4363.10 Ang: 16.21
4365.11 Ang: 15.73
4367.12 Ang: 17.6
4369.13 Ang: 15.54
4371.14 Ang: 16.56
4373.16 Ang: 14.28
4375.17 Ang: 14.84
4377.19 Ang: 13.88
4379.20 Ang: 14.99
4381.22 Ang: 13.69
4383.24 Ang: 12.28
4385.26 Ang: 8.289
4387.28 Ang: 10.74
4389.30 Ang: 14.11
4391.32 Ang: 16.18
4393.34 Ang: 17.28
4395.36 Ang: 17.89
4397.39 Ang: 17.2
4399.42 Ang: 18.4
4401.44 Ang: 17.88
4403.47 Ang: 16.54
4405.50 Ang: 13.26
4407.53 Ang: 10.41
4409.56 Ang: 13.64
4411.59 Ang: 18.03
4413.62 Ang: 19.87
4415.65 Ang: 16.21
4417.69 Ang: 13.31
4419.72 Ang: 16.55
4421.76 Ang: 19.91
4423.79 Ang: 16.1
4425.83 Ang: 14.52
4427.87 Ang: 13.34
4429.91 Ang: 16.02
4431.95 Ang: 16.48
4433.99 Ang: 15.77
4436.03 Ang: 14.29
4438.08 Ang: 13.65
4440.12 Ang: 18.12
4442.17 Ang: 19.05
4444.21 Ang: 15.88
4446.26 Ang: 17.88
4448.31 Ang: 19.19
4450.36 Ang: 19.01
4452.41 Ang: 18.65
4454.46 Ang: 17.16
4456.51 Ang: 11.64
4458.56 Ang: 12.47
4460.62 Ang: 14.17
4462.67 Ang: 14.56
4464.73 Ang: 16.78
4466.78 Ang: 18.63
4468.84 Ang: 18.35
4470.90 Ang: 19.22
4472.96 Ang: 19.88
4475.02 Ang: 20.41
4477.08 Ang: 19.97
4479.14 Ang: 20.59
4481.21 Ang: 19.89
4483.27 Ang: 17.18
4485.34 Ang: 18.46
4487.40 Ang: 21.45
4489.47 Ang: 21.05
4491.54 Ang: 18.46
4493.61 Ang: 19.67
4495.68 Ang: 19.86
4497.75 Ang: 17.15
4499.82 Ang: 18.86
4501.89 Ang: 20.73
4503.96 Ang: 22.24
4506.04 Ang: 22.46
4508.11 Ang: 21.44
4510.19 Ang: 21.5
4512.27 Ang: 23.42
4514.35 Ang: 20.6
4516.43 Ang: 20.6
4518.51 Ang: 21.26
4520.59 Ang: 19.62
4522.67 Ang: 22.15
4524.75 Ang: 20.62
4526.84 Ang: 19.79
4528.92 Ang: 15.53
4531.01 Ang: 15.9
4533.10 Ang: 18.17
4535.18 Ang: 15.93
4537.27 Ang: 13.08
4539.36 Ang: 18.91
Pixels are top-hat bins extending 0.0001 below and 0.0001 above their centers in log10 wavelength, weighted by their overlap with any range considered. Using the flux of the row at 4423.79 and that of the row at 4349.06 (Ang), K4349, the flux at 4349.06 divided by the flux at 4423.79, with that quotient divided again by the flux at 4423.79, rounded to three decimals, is 0.051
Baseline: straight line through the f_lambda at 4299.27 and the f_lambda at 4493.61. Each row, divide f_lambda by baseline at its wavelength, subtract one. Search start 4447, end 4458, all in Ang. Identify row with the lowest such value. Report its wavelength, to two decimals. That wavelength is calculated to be 4456.51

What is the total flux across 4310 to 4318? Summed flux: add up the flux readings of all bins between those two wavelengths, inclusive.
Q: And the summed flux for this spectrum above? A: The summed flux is 47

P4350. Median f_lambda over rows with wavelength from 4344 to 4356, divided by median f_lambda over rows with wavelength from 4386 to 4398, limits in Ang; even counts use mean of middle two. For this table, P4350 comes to 1.0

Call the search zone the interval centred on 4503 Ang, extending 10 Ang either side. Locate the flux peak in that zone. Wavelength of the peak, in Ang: 4512.27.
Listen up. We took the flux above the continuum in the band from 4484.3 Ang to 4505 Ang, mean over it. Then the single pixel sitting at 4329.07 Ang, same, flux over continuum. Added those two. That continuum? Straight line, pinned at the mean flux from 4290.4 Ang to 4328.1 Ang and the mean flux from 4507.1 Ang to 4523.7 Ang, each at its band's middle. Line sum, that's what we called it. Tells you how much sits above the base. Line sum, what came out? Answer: -1.3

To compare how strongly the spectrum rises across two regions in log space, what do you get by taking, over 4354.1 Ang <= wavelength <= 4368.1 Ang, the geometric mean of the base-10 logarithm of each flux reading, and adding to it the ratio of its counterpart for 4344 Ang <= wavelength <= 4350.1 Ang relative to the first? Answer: 2.18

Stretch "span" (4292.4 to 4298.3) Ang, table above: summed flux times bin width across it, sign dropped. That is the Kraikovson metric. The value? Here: 64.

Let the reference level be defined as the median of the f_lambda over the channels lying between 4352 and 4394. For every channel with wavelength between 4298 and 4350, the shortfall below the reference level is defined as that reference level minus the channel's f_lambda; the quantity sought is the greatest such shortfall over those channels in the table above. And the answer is 7.6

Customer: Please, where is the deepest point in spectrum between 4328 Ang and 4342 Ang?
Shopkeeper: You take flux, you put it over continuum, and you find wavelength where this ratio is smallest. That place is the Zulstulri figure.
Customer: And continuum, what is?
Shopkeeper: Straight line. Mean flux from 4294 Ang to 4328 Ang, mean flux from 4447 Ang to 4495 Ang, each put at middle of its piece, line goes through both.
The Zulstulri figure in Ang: 4329.07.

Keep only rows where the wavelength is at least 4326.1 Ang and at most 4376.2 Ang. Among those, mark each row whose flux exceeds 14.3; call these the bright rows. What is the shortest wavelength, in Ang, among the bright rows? 4331.07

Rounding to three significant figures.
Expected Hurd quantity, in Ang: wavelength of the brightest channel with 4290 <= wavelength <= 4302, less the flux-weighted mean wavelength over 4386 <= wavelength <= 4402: -97.7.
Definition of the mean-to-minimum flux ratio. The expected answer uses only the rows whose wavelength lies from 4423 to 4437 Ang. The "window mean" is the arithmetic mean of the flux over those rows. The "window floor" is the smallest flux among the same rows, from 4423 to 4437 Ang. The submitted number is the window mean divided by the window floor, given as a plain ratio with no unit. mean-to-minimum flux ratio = 1.14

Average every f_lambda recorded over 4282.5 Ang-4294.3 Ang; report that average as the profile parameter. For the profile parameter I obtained 12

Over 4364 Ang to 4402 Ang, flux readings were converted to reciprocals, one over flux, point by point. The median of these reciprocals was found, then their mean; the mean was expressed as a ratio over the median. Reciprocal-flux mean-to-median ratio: 1.07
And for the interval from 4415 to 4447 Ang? 1.01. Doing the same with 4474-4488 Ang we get 1.02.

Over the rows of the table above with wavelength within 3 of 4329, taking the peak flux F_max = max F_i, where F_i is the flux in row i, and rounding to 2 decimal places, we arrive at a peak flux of 16.73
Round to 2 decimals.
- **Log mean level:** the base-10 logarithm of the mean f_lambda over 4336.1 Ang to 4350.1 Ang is 1.17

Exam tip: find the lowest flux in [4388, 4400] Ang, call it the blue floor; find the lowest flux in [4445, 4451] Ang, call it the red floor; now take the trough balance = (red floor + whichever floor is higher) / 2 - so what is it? 17.9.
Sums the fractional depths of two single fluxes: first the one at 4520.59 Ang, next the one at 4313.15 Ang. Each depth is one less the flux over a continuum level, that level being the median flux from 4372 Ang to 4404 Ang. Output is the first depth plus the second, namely 0.0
